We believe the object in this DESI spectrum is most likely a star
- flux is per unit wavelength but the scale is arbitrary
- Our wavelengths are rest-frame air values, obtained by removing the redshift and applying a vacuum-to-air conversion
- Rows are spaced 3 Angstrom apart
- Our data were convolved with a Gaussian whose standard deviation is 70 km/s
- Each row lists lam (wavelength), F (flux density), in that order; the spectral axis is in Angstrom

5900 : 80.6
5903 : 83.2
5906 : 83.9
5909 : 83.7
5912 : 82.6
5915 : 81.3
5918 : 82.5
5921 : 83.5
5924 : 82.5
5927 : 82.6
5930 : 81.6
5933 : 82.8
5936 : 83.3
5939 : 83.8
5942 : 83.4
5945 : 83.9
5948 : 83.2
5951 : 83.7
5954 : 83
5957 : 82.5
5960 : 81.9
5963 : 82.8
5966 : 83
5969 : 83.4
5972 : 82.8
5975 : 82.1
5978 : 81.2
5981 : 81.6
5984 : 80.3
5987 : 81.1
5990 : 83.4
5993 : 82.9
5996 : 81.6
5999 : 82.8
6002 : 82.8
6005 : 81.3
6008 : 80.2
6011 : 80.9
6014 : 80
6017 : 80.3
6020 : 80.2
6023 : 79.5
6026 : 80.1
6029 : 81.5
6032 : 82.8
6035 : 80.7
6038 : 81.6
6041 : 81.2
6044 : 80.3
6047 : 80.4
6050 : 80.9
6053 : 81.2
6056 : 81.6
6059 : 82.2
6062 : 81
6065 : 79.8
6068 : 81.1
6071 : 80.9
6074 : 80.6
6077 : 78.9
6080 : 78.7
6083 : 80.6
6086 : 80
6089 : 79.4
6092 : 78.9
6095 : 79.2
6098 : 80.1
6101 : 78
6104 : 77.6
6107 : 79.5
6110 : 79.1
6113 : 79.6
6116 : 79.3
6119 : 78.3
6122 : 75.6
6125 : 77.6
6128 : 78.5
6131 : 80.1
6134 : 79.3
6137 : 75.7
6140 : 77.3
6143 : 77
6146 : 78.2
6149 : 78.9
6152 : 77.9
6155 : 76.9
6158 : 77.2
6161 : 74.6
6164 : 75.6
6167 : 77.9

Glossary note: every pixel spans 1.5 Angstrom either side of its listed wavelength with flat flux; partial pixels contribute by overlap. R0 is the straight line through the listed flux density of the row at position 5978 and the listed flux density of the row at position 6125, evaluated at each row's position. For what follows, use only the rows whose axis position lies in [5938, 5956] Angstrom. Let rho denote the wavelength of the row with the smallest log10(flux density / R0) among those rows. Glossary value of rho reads 5954 Angstrom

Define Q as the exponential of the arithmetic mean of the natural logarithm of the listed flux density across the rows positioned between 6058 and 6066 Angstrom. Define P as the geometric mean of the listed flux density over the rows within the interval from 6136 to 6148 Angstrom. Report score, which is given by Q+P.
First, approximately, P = 77.0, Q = 81.0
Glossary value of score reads 158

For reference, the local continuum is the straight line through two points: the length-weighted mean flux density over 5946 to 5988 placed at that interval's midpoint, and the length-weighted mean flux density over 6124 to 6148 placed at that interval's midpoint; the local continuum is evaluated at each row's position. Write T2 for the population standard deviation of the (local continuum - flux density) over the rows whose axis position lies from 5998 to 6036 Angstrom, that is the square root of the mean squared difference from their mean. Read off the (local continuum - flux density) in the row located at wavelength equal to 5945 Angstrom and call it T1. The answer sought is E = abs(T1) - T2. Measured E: -0.1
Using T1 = -0.97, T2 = 1.07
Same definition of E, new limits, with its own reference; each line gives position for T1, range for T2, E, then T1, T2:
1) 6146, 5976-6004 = -0.7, -0.47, 1.12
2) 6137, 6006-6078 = 1.2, 2.26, 1.03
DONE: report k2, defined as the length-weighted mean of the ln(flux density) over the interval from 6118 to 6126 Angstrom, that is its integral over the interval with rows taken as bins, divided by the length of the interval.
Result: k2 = 4.34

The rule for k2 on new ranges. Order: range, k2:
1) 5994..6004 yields 4.41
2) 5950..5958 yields 4.42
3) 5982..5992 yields 4.40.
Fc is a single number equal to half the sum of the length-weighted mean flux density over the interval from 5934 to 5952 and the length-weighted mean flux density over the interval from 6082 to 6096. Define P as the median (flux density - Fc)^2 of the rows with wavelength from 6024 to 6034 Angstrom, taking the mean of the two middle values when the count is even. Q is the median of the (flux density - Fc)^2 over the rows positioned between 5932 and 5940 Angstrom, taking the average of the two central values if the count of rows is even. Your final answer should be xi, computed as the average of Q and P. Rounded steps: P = 1.5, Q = 3.0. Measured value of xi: 2.3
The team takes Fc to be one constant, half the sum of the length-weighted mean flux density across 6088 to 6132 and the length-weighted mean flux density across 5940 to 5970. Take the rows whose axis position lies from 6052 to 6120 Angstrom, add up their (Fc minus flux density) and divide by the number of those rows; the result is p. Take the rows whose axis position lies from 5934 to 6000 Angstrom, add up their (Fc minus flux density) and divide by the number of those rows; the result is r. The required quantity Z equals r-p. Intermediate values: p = 1.1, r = -1.7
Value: -2.8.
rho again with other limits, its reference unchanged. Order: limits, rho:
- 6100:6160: 6122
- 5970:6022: 5984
